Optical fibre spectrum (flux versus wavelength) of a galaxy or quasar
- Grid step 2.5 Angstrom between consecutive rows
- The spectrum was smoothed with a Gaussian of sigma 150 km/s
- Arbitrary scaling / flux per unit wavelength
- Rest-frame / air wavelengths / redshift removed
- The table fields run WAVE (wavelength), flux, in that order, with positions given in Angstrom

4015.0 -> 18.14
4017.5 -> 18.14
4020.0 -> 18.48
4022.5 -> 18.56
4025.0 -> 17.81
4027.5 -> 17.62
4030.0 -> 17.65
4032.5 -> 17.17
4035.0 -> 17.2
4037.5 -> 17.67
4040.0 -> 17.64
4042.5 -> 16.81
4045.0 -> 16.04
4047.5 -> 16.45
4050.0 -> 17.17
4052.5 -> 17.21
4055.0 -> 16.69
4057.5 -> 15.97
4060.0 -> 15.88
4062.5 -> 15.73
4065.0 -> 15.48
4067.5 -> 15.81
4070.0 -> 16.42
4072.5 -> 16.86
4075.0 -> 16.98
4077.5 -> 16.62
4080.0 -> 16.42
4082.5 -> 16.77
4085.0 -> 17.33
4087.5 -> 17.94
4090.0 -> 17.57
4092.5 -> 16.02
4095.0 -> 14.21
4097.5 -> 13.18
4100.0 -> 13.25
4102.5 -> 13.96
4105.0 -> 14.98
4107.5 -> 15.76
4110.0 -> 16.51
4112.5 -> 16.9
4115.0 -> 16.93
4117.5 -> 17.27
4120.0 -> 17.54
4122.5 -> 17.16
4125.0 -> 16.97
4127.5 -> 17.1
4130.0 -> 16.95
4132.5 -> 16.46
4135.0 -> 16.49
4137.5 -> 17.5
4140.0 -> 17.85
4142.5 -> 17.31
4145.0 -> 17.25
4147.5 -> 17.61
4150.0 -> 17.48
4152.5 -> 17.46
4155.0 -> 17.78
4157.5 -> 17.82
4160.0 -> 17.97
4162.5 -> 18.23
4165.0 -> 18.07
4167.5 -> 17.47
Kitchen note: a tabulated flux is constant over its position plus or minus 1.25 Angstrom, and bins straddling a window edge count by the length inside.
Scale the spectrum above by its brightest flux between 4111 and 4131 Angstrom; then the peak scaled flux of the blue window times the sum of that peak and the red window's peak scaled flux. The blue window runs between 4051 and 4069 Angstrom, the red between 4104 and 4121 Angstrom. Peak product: 1.94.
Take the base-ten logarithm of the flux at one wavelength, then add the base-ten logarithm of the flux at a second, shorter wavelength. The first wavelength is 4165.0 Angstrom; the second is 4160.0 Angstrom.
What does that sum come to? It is 2.512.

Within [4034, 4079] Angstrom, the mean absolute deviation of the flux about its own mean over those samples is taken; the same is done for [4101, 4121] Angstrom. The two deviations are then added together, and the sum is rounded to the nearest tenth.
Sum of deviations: 1.5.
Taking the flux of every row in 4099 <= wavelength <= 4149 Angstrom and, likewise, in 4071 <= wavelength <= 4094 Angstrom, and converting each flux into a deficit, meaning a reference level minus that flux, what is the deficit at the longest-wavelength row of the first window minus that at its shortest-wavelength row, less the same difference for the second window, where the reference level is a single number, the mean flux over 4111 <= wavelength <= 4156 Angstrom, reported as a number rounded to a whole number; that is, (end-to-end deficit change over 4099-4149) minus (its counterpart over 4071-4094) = -5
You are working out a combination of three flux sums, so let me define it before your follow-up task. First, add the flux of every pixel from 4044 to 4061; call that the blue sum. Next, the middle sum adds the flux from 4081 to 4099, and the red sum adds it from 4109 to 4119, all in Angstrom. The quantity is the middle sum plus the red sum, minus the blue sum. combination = 65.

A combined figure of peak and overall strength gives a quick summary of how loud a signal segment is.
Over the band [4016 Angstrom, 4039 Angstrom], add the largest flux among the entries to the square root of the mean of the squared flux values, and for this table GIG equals 36.4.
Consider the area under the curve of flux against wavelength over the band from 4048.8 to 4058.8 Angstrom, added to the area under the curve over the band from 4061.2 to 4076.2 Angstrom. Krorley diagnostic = 411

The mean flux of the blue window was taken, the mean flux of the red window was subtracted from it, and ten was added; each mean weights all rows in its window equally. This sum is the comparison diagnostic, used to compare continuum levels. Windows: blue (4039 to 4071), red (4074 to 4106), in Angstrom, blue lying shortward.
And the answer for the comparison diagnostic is 10.6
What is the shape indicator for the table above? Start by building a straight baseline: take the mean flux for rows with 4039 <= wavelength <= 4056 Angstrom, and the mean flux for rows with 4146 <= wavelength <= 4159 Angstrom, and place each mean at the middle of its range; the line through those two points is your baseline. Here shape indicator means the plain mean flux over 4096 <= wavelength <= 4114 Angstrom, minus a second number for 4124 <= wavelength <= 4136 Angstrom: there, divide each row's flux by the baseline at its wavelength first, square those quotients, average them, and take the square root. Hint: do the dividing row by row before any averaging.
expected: 14.0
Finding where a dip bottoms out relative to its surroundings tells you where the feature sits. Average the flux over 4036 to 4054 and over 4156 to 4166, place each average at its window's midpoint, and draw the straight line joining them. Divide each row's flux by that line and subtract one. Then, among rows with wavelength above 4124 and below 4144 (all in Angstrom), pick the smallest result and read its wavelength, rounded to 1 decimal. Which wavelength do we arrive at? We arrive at 4132.5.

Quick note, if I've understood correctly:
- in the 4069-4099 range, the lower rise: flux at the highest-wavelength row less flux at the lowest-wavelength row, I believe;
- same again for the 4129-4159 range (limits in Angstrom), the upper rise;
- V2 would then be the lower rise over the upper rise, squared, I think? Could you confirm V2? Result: 14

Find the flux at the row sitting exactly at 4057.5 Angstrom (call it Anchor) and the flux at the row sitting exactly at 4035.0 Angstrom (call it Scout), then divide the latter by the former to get 1.08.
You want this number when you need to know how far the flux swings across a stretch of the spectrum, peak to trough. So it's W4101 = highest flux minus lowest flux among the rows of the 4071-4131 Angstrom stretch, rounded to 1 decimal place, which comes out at 4.8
